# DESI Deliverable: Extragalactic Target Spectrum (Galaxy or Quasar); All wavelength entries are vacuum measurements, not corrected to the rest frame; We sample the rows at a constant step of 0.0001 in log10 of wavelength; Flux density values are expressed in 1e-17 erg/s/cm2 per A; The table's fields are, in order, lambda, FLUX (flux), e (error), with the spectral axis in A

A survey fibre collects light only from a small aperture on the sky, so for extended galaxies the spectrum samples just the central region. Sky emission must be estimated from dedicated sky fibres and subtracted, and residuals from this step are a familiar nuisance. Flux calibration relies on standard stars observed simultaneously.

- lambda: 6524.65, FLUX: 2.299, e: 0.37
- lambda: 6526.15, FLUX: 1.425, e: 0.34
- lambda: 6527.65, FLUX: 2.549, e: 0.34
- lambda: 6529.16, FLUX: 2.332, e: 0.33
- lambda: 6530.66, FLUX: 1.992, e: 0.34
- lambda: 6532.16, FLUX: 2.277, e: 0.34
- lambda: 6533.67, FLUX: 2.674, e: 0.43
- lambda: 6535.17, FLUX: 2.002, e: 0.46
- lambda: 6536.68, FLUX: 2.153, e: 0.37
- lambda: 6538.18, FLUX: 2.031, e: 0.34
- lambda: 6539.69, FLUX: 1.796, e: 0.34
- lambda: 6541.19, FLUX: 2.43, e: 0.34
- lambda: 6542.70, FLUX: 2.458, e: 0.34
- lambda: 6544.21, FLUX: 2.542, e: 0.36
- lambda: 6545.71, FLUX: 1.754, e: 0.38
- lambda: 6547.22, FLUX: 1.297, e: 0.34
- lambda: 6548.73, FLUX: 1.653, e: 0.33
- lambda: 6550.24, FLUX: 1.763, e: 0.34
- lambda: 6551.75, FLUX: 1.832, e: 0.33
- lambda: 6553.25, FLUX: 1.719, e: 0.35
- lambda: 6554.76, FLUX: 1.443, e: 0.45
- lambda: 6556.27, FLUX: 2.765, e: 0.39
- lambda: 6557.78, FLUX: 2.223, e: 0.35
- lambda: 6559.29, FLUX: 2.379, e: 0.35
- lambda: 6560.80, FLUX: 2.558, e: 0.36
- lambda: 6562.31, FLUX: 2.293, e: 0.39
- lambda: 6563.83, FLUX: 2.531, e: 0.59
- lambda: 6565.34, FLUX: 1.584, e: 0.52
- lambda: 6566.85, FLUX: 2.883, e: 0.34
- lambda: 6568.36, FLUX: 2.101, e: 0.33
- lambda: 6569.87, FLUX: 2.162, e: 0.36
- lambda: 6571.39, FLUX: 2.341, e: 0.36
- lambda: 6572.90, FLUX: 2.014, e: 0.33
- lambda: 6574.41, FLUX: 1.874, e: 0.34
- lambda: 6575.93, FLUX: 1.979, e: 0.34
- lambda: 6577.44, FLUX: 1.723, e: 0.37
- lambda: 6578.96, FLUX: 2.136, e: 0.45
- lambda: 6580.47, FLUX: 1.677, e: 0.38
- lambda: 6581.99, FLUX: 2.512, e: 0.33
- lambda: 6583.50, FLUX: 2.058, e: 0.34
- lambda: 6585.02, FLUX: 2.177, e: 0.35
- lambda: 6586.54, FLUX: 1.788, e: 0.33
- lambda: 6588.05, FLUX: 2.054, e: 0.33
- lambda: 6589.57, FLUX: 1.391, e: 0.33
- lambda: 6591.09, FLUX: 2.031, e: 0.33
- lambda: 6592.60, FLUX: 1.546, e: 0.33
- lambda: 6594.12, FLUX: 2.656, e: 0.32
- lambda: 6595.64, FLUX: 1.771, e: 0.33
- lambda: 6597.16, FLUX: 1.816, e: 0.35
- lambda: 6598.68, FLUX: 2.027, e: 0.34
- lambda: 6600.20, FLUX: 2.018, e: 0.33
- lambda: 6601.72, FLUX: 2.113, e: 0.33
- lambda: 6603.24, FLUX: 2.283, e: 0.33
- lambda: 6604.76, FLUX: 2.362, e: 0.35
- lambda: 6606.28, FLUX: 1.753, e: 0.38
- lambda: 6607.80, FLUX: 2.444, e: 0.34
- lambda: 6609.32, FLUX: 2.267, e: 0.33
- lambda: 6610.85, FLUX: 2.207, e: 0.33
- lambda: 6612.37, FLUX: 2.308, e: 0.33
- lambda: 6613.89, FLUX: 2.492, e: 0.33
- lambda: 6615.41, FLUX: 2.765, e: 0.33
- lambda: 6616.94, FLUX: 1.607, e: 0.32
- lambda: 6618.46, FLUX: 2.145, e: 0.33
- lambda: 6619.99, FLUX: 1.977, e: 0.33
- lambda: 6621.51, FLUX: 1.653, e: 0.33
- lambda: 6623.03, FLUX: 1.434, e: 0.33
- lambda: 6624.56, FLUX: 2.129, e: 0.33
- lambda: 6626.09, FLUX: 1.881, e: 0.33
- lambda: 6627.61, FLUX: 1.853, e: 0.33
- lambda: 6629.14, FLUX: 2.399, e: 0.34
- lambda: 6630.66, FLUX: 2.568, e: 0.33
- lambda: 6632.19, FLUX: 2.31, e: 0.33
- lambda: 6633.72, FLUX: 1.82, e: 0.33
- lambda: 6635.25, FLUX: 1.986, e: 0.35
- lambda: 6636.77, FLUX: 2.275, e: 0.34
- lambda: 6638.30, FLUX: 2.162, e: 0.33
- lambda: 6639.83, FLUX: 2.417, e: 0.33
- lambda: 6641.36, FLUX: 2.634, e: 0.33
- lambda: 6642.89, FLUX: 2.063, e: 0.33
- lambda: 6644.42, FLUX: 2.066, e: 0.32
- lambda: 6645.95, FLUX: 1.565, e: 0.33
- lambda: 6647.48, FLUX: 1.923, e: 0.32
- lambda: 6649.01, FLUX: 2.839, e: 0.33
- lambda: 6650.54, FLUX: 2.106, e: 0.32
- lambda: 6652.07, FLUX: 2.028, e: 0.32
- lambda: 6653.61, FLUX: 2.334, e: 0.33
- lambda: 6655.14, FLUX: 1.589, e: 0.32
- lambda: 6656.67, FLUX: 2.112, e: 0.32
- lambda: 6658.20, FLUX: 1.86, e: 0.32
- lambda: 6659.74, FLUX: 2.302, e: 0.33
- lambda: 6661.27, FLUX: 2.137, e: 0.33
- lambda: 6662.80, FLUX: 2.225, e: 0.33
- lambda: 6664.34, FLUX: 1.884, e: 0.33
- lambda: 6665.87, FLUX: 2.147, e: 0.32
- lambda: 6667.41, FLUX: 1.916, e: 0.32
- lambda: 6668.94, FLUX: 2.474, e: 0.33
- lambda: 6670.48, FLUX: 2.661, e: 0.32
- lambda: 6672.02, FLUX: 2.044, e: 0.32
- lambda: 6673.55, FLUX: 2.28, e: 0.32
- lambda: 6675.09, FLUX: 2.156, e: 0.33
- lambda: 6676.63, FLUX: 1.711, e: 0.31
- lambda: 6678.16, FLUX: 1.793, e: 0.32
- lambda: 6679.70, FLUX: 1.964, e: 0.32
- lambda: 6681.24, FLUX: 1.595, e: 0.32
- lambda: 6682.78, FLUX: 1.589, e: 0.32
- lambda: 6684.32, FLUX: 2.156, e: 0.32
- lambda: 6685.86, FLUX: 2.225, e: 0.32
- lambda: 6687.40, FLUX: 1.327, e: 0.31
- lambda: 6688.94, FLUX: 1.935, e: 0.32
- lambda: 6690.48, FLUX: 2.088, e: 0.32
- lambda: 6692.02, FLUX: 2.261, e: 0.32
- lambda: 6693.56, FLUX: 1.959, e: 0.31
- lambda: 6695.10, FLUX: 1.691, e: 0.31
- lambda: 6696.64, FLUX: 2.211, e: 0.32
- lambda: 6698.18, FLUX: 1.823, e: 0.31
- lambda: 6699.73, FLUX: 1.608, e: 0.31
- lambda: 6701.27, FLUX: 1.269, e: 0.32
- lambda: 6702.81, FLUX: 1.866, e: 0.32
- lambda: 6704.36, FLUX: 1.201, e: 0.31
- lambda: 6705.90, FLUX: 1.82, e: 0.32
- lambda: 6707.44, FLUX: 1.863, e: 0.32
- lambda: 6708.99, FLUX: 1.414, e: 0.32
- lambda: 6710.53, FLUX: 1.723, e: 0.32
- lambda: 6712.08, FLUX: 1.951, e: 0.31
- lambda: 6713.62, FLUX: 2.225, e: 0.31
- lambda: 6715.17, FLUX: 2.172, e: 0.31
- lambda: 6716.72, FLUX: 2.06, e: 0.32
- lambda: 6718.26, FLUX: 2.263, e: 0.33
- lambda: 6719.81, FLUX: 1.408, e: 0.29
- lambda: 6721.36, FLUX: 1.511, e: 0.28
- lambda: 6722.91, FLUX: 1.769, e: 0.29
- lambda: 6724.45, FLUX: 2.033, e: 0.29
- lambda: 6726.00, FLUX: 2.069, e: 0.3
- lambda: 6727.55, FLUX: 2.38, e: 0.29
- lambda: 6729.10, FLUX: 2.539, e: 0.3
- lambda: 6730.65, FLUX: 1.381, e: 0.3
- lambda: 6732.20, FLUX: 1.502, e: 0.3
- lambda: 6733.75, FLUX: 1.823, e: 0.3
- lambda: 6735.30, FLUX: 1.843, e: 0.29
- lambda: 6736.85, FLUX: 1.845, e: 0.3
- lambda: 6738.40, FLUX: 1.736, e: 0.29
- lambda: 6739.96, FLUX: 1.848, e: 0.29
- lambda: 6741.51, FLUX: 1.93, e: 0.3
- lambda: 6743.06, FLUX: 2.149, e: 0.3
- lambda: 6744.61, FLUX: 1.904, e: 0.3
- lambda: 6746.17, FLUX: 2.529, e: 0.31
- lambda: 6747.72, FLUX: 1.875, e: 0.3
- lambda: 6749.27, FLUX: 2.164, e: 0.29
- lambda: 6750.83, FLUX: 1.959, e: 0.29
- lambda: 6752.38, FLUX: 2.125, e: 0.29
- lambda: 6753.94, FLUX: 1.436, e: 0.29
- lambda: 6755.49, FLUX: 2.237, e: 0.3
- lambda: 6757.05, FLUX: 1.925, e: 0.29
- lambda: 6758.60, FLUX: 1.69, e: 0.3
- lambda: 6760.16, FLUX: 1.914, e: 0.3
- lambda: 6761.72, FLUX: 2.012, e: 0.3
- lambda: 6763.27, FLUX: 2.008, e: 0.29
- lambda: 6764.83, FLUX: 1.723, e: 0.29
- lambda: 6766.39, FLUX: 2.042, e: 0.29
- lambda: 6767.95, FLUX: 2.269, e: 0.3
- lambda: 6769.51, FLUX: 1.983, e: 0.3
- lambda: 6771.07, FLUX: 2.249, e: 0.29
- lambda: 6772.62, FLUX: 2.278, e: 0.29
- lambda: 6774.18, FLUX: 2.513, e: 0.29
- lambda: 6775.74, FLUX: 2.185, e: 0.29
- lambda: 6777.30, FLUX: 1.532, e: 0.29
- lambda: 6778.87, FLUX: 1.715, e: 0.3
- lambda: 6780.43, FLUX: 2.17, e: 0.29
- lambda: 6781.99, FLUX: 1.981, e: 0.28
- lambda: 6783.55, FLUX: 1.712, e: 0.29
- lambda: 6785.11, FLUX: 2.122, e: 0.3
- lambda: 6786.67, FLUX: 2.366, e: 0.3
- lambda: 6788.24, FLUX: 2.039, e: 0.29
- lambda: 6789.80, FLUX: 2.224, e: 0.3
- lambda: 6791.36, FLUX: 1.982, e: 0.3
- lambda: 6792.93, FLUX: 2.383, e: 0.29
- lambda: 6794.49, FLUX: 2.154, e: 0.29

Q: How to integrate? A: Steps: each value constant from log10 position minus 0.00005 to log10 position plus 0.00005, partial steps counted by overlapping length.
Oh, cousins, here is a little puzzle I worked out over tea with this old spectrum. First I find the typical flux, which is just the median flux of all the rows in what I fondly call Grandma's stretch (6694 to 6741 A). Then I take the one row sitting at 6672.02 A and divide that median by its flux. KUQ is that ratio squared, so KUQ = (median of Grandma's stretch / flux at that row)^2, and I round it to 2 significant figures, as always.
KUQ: 0.80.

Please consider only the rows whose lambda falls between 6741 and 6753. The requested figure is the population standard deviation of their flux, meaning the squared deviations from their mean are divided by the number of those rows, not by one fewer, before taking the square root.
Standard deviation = 0.202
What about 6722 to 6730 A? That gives 0.272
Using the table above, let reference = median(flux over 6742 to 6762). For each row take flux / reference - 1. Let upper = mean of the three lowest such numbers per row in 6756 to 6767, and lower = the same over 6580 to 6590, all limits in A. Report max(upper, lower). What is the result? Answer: -0.09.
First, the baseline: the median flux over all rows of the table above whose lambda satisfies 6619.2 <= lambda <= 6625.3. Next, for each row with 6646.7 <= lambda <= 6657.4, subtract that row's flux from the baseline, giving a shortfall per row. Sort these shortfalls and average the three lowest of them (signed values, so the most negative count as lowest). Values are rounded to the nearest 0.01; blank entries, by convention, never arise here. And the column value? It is -0.61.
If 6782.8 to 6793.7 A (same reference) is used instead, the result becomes -0.51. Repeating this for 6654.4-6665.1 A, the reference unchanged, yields -0.41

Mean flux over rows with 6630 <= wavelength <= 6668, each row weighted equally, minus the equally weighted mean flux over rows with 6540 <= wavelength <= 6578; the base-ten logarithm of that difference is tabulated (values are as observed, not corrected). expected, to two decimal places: -1.41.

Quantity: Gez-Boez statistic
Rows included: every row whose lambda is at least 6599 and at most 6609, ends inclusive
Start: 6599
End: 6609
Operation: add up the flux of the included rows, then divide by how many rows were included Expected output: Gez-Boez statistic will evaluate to 2.16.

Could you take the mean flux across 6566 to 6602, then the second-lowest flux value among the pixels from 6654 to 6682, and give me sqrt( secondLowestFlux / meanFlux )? 0.89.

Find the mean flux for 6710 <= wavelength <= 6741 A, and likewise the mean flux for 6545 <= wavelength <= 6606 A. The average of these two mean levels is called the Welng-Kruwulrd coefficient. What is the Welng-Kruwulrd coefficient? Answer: 1.968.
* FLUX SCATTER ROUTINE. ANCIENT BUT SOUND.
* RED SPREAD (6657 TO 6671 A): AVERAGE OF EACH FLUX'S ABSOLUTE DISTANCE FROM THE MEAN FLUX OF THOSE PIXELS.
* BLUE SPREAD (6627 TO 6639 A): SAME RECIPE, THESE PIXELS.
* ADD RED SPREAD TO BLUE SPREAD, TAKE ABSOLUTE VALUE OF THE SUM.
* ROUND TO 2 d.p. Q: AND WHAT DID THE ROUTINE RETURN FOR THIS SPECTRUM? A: 0.43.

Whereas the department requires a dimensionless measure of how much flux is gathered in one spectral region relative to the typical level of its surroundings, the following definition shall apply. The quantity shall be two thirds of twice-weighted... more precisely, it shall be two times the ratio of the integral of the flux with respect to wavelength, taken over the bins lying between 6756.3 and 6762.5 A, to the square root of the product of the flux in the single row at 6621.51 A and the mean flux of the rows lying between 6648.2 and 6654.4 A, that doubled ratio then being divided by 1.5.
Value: 8.0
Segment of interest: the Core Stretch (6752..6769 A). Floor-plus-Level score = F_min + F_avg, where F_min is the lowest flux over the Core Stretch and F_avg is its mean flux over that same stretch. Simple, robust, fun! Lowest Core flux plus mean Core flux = 3.38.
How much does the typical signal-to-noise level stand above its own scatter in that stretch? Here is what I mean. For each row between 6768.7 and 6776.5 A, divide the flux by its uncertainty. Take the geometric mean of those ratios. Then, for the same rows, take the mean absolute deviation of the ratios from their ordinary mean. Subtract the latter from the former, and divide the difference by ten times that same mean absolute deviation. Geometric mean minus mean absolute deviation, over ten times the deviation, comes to 1.5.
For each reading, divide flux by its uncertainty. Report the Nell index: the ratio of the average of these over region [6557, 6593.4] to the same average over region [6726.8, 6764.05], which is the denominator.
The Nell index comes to 0.88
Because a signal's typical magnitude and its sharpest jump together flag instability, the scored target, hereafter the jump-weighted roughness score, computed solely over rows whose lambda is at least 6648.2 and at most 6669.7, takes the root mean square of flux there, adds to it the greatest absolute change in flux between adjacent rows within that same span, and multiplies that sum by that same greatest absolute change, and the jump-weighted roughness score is 2.2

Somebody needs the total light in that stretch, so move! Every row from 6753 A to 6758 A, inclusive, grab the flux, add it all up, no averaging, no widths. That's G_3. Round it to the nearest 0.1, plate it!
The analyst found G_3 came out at 5.6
